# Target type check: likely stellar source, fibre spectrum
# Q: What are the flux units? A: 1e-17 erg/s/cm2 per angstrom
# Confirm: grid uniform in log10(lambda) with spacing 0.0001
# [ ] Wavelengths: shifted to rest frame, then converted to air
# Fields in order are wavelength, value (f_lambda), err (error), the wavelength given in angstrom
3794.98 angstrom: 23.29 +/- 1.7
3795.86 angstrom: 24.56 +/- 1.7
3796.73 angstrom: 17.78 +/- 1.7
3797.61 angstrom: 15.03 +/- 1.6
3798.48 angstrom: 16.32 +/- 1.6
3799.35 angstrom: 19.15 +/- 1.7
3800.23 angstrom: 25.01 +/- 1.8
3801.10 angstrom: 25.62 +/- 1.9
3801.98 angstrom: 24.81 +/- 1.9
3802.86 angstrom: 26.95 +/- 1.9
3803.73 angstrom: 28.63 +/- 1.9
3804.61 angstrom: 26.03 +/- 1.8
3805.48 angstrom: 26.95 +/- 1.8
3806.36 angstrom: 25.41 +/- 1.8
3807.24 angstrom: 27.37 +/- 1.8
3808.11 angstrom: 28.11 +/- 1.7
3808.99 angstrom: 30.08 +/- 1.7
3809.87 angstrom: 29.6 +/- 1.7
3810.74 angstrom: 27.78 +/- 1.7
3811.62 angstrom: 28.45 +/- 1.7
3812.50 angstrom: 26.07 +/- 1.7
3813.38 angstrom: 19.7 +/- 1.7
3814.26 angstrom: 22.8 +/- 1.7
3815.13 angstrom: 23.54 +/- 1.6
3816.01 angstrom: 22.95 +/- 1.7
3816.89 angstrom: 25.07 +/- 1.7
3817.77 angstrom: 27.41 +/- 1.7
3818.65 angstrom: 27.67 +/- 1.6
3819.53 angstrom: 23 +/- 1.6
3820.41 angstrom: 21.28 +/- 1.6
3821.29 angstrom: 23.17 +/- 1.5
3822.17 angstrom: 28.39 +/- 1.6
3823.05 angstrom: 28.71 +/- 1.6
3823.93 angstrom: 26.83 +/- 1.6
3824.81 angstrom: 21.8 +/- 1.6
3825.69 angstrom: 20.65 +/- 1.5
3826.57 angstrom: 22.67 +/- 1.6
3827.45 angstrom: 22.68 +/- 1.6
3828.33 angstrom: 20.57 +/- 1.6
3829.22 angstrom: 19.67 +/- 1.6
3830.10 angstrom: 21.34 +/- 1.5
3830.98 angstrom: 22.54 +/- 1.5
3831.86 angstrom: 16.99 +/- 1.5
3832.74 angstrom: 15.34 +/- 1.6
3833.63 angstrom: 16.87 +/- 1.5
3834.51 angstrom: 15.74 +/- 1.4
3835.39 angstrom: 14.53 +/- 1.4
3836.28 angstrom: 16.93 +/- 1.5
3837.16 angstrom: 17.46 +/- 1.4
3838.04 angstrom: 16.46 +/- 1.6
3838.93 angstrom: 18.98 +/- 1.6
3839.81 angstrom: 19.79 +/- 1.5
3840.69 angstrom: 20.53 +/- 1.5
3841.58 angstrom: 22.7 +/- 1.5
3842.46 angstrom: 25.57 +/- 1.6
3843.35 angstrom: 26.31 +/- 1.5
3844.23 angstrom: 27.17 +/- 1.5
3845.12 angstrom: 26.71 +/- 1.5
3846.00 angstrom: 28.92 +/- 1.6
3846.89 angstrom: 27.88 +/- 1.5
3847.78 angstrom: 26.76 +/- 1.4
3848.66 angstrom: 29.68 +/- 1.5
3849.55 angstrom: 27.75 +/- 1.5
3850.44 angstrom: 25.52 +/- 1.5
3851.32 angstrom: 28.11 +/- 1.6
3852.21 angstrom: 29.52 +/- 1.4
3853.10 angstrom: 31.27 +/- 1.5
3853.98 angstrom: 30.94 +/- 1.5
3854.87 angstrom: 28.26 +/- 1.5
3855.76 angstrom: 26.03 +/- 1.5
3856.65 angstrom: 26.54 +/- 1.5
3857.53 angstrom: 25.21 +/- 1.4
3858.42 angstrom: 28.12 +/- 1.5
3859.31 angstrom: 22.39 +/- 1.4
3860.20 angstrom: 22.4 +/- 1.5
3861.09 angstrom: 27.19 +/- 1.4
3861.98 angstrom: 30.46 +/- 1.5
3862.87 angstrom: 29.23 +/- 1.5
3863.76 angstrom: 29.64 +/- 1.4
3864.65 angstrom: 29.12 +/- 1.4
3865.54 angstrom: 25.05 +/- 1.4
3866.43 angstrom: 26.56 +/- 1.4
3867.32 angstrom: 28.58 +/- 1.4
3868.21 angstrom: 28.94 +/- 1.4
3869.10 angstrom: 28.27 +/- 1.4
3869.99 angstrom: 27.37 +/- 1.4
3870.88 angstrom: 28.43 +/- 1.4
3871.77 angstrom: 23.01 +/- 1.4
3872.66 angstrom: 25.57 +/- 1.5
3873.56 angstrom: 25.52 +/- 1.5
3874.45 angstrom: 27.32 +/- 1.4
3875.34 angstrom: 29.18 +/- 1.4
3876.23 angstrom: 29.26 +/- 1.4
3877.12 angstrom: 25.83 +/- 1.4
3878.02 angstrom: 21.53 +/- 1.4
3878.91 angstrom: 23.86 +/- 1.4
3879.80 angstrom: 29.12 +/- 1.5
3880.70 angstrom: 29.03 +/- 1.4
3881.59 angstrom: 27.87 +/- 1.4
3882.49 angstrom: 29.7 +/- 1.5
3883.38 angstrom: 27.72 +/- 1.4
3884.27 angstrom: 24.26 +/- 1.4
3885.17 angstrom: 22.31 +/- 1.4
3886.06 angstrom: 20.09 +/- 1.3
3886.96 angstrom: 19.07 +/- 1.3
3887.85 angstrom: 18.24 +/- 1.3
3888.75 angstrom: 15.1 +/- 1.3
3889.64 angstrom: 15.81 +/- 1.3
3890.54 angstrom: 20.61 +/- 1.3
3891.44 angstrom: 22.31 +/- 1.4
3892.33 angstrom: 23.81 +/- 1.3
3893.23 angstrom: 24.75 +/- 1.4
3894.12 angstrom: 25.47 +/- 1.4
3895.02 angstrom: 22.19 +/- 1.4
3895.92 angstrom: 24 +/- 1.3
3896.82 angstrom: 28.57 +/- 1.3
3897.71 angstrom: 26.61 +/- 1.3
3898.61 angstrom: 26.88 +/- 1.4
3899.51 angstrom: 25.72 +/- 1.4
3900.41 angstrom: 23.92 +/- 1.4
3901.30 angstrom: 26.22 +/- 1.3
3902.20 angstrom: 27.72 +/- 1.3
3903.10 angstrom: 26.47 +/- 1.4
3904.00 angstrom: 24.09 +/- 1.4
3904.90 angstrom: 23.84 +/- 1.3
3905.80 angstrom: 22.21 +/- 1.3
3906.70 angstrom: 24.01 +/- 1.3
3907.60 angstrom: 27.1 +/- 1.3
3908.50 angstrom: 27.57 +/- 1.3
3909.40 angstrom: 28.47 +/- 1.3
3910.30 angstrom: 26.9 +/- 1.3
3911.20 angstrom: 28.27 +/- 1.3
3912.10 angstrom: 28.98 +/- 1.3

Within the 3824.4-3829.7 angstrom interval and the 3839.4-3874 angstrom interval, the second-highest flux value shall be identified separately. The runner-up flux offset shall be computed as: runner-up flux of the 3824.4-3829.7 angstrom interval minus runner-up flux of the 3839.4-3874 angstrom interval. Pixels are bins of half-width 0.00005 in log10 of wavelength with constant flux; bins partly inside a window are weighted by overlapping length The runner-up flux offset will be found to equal -8.3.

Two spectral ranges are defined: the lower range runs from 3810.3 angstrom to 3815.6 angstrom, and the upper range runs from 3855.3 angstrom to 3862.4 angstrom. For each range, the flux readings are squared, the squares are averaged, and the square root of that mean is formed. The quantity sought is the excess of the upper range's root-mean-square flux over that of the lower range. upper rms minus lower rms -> 1.3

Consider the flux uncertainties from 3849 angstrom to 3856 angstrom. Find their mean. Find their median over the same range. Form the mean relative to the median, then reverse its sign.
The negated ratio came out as -1.00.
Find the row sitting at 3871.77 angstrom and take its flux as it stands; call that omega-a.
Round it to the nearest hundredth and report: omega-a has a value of 23.01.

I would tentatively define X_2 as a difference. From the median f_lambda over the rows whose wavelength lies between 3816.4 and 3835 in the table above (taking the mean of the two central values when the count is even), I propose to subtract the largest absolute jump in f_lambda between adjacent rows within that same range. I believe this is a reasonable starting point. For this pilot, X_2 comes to 17.0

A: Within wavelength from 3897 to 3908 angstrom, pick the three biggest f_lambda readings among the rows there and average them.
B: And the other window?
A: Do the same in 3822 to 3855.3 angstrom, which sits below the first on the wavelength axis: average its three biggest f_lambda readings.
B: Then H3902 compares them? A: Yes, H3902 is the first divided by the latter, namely 0.89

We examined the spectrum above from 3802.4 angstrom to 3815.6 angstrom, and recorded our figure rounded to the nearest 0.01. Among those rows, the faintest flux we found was 19.70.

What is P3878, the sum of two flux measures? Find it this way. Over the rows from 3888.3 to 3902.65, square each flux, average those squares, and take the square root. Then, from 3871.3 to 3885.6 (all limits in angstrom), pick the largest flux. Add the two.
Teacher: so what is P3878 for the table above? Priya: 54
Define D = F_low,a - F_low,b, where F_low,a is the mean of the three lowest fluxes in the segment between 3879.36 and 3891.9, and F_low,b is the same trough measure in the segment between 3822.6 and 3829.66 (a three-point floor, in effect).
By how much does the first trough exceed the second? -3.9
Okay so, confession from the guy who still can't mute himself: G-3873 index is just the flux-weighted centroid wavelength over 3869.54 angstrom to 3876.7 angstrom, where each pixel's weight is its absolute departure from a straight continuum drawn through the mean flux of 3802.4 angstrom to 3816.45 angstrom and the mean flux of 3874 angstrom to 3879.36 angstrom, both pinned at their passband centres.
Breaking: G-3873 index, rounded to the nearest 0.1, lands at 3873.4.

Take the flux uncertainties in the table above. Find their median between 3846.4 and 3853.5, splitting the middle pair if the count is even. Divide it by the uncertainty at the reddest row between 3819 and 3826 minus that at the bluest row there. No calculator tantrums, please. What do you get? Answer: -15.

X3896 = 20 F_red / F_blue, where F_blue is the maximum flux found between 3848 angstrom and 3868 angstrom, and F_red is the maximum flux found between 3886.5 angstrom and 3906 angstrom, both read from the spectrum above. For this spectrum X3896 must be 18.3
